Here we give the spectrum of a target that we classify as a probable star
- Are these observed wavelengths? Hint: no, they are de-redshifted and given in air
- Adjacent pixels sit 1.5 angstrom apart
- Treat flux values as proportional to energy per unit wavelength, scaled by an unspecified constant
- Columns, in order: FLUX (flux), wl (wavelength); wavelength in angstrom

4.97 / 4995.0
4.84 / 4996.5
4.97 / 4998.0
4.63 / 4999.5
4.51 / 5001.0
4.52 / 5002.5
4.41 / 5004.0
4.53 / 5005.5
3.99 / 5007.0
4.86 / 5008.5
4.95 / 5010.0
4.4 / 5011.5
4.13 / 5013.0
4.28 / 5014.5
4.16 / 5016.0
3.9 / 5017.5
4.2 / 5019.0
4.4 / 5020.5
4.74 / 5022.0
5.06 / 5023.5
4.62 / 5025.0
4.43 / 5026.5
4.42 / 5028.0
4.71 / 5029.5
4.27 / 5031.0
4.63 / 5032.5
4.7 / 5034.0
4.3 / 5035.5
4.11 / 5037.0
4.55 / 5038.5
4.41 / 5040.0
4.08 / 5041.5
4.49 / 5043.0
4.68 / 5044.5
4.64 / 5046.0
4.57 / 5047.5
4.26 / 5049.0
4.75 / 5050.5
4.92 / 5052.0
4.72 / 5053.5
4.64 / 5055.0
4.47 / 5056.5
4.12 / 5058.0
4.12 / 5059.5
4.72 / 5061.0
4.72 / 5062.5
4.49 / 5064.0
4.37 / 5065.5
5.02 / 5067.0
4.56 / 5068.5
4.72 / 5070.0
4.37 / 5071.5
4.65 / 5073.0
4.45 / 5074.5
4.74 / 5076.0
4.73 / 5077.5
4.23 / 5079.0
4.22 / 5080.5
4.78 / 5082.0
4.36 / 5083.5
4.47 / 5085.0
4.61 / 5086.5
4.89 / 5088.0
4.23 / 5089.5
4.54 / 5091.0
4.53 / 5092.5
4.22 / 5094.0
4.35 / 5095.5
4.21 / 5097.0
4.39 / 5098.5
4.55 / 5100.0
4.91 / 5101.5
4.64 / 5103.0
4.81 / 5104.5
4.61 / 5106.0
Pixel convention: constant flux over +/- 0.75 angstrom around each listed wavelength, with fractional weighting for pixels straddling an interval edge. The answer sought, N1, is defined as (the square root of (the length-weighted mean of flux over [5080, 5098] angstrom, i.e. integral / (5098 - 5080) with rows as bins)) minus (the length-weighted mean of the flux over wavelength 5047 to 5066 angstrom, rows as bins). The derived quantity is -2.42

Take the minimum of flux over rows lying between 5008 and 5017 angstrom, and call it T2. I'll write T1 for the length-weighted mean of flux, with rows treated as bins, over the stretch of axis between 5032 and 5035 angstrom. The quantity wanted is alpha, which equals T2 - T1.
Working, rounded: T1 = 4.64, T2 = 4.13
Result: -0.51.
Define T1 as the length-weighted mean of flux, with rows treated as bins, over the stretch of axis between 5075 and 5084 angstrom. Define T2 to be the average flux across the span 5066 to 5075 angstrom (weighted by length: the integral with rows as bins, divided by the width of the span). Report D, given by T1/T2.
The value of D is 0.98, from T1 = 4.51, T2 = 4.63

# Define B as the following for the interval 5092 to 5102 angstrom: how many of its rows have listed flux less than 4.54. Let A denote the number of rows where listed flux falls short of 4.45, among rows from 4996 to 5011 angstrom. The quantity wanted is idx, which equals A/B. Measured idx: 0.4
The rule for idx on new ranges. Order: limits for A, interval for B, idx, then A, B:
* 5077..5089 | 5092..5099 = 0.6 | 3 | 5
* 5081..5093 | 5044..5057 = 1.0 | 2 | 2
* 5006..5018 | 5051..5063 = 2.0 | 6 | 3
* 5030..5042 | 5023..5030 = 2.5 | 5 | 2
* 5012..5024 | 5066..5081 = 1.5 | 6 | 4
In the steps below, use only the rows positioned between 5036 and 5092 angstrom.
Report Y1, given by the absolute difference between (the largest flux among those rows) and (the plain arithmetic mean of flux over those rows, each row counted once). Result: 0.496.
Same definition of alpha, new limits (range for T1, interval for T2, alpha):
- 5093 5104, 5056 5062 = -0.36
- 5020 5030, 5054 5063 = -0.51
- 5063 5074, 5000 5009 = -0.61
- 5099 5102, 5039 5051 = -0.61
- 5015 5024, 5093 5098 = -0.18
